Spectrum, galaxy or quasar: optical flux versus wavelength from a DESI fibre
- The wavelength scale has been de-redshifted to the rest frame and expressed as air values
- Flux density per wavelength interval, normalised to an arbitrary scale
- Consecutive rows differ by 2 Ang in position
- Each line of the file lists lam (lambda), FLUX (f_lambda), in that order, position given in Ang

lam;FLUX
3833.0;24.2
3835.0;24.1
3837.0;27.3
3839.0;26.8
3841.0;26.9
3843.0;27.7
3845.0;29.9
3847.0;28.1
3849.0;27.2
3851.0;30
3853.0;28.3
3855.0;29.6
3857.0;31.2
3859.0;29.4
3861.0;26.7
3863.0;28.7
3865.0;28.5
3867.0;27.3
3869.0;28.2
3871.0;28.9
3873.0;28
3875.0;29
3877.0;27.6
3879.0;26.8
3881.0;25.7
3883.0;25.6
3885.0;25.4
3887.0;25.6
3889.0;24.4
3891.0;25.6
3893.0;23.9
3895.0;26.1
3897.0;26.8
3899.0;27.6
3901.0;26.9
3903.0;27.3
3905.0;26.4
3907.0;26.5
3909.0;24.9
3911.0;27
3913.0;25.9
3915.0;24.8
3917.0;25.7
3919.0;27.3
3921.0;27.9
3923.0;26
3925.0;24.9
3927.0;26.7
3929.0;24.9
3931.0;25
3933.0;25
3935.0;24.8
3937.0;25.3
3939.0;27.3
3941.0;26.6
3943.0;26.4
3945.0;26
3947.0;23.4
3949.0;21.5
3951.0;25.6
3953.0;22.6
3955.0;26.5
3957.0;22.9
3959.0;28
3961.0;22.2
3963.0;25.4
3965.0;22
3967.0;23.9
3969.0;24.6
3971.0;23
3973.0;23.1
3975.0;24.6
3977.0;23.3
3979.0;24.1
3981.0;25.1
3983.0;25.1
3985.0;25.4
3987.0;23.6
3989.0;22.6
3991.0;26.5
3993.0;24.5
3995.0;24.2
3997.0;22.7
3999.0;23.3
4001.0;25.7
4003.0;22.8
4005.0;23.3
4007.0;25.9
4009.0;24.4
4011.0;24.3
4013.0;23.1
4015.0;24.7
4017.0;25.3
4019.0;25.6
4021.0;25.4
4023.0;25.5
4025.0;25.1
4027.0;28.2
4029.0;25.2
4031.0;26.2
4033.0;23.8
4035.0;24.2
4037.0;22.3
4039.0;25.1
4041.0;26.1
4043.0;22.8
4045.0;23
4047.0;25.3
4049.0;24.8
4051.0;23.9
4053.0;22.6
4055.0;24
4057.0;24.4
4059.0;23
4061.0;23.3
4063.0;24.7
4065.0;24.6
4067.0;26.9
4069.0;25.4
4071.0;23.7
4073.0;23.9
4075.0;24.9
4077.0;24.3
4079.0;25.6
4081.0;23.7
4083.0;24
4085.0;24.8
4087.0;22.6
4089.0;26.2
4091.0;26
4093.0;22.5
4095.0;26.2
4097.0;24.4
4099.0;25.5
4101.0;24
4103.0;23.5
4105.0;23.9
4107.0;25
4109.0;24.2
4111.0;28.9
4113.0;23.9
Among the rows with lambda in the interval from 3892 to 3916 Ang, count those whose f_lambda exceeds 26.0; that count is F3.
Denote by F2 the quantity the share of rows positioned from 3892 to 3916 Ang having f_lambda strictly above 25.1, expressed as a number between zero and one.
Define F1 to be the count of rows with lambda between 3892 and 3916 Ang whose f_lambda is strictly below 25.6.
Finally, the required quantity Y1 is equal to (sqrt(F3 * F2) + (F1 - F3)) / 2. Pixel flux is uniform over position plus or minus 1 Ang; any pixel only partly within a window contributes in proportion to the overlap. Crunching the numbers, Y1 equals -1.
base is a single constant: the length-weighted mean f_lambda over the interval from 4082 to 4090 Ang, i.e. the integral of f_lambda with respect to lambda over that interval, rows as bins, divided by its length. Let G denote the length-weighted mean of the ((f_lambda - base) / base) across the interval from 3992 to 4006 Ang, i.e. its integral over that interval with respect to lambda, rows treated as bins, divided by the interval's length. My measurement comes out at -0.025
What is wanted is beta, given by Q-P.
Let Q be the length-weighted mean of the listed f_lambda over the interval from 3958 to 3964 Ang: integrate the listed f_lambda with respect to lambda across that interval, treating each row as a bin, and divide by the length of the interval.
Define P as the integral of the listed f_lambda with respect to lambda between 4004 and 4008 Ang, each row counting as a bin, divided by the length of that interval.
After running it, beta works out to 0.6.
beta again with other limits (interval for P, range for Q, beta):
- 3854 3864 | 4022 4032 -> -3.1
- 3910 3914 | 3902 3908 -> 0.3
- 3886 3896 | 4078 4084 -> -0.7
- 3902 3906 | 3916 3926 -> -0.5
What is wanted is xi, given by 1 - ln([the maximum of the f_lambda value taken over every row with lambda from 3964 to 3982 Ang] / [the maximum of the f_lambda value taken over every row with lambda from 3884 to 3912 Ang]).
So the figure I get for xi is 1.09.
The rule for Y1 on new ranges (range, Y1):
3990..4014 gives 4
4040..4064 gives 5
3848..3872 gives -4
